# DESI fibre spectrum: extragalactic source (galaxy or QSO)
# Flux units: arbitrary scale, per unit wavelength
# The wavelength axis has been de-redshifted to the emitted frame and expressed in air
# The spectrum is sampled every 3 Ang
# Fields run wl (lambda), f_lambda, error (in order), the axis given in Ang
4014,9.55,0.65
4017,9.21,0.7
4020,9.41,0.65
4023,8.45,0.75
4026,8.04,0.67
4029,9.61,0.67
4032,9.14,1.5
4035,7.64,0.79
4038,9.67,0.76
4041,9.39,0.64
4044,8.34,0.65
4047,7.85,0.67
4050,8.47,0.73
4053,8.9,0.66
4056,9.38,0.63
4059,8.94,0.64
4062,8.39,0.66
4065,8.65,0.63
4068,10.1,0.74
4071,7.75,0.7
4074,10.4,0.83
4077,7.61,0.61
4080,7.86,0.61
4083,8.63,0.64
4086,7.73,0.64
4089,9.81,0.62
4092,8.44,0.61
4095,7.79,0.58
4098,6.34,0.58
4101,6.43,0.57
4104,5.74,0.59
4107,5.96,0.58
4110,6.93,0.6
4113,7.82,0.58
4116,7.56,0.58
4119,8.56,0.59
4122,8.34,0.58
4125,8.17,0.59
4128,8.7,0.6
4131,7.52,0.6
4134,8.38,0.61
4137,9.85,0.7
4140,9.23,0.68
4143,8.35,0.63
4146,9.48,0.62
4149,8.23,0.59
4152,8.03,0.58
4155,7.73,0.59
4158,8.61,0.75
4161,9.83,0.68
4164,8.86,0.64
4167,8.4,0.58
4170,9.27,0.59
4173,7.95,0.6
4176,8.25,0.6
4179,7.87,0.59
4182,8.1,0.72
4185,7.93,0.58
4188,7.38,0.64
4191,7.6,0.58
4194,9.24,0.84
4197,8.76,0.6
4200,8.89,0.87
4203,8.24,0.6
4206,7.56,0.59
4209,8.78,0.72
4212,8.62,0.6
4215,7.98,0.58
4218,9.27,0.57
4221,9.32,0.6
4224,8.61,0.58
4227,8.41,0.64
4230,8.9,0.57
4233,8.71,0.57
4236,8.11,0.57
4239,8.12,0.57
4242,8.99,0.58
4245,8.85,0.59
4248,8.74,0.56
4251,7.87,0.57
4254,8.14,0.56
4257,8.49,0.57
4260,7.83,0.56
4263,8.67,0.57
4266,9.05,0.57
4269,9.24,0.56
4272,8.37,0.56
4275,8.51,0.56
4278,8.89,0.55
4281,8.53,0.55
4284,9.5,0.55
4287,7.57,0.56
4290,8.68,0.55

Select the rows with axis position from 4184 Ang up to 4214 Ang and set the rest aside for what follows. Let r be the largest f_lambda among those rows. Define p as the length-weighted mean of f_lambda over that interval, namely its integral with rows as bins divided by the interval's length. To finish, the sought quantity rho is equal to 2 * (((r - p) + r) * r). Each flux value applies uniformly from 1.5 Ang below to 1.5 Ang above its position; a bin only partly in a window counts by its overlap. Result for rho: 188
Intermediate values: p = 8.30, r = 9.24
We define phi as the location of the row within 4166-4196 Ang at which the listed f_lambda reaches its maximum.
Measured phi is 4170 Ang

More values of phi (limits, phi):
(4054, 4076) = 4074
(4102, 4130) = 4128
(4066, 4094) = 4074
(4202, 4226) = 4221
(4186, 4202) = 4194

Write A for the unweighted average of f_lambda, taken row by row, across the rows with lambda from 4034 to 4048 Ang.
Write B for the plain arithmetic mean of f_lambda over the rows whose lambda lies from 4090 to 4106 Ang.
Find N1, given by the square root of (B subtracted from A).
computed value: 1.3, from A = 8.58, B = 6.95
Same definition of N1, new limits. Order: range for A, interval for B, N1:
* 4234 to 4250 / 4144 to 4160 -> 0.4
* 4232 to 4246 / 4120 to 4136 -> 0.6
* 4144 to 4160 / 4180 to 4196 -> 0.6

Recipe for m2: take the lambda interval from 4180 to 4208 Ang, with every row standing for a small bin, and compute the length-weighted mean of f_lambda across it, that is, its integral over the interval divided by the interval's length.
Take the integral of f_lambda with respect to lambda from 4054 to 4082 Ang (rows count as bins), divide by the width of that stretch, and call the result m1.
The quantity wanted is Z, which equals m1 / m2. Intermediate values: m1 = 8.8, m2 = 8.19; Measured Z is 1.07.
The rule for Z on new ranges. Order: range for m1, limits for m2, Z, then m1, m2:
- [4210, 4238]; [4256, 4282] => 1.00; 8.7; 8.62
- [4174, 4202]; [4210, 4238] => 0.95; 8.2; 8.65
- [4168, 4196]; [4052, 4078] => 0.92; 8.2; 8.93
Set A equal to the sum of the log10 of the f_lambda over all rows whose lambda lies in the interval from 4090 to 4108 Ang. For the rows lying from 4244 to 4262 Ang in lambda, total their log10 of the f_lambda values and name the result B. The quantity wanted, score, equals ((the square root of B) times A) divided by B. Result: 2.113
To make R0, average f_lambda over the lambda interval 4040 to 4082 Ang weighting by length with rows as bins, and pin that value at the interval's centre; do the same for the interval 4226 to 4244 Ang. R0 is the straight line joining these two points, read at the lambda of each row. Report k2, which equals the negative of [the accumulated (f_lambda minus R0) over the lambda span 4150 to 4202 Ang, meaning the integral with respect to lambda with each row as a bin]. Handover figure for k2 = 11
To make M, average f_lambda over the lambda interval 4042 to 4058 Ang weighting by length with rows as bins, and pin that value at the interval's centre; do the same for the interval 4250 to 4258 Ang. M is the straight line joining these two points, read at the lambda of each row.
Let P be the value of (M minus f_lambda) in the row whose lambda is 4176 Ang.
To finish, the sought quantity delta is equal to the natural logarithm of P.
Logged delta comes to -2.4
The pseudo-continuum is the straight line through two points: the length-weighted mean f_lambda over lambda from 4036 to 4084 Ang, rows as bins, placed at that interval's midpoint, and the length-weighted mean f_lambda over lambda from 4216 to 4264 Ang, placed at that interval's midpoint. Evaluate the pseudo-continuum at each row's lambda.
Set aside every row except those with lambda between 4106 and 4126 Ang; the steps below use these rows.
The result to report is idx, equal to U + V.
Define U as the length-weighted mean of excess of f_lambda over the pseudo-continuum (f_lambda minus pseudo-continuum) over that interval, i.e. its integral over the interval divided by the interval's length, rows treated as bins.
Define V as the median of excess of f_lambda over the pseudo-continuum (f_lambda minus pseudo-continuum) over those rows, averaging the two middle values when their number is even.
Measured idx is -1.93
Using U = -1.05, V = -0.88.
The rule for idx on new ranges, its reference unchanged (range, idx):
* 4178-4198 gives -1.19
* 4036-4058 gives 0.19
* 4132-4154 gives -0.22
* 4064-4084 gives -0.13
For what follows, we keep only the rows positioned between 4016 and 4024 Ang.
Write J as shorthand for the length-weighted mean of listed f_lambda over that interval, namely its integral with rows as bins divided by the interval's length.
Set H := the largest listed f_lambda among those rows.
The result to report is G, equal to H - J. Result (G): 0.36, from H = 9.41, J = 9.05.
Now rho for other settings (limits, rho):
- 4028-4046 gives 202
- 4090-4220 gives 227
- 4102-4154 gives 230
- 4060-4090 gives 252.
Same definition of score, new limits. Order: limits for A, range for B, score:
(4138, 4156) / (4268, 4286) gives 2.339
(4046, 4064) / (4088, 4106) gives 2.469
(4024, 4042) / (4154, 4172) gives 2.393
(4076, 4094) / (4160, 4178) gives 2.322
